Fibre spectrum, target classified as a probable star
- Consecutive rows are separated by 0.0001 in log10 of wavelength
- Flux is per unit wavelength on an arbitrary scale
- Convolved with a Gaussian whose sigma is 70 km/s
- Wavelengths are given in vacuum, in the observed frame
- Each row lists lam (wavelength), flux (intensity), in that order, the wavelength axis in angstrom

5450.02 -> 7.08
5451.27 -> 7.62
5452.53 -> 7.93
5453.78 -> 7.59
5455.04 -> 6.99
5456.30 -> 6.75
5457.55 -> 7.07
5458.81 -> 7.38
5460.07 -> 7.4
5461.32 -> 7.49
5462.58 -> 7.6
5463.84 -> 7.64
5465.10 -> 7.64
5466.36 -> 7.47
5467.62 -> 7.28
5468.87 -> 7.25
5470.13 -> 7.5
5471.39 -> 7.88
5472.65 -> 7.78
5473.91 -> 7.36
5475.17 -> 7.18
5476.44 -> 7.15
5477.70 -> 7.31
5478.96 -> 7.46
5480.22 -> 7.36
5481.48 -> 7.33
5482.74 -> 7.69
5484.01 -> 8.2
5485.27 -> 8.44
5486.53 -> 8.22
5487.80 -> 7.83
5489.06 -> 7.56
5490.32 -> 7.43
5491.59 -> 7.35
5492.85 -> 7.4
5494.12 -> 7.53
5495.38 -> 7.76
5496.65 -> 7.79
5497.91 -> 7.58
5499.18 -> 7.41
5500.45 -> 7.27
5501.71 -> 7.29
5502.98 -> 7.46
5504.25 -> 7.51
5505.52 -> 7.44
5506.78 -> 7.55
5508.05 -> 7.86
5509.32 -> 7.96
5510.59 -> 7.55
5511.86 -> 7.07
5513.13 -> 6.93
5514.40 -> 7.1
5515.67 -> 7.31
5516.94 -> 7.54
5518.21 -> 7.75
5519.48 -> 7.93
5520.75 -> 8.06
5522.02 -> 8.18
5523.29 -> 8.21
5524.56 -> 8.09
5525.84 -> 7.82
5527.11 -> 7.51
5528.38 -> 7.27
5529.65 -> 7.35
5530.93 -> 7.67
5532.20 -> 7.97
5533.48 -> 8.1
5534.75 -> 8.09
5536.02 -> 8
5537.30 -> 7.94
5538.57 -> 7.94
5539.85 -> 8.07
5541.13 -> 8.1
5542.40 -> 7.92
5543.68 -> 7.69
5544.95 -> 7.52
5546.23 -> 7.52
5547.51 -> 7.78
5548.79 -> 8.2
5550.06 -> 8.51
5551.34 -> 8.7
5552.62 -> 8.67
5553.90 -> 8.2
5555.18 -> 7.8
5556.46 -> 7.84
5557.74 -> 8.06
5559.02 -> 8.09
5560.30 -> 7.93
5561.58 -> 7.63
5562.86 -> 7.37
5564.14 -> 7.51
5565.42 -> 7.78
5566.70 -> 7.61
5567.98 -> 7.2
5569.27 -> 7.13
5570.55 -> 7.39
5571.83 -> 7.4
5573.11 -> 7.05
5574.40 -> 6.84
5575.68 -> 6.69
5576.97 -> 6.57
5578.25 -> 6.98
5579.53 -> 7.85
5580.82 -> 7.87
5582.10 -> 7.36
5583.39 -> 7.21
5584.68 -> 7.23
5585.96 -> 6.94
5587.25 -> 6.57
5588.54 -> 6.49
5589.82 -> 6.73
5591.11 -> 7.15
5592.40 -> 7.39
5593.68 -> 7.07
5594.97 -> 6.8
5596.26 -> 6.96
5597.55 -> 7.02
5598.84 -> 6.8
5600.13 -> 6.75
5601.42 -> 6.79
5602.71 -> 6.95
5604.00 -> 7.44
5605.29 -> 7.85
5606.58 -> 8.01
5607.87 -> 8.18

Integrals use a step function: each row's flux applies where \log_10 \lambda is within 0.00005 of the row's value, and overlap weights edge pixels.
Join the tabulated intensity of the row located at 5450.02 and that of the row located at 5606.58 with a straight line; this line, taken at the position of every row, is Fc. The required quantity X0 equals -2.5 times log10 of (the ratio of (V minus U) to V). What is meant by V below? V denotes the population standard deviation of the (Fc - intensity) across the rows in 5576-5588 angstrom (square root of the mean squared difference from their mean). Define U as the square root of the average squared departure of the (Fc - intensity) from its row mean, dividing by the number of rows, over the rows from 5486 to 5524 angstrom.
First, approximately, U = 0.33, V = 0.452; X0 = 1.4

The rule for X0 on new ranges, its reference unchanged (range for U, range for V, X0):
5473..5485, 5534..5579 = 0.8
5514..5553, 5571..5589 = 1.8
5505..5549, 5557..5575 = 1.9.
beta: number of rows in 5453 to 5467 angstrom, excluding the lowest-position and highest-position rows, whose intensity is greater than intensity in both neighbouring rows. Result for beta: 0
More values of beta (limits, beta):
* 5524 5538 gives 1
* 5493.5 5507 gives 2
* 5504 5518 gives 1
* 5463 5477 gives 1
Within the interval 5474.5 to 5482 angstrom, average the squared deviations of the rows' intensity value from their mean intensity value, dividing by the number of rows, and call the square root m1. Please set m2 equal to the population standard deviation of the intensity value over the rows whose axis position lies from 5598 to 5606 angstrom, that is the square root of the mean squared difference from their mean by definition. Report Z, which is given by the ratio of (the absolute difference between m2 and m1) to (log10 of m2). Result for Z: -0.79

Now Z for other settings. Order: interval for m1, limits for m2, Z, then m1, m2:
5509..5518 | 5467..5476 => -0.13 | 0.33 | 0.25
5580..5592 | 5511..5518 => -0.29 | 0.41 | 0.21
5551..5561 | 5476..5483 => -0.21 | 0.33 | 0.16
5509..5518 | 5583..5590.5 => -0.08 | 0.33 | 0.29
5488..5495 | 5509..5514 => -0.84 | 0.08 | 0.41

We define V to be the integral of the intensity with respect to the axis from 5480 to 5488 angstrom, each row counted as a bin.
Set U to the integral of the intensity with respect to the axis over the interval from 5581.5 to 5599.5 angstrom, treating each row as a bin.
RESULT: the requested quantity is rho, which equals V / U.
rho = 0.5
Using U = 126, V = 63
